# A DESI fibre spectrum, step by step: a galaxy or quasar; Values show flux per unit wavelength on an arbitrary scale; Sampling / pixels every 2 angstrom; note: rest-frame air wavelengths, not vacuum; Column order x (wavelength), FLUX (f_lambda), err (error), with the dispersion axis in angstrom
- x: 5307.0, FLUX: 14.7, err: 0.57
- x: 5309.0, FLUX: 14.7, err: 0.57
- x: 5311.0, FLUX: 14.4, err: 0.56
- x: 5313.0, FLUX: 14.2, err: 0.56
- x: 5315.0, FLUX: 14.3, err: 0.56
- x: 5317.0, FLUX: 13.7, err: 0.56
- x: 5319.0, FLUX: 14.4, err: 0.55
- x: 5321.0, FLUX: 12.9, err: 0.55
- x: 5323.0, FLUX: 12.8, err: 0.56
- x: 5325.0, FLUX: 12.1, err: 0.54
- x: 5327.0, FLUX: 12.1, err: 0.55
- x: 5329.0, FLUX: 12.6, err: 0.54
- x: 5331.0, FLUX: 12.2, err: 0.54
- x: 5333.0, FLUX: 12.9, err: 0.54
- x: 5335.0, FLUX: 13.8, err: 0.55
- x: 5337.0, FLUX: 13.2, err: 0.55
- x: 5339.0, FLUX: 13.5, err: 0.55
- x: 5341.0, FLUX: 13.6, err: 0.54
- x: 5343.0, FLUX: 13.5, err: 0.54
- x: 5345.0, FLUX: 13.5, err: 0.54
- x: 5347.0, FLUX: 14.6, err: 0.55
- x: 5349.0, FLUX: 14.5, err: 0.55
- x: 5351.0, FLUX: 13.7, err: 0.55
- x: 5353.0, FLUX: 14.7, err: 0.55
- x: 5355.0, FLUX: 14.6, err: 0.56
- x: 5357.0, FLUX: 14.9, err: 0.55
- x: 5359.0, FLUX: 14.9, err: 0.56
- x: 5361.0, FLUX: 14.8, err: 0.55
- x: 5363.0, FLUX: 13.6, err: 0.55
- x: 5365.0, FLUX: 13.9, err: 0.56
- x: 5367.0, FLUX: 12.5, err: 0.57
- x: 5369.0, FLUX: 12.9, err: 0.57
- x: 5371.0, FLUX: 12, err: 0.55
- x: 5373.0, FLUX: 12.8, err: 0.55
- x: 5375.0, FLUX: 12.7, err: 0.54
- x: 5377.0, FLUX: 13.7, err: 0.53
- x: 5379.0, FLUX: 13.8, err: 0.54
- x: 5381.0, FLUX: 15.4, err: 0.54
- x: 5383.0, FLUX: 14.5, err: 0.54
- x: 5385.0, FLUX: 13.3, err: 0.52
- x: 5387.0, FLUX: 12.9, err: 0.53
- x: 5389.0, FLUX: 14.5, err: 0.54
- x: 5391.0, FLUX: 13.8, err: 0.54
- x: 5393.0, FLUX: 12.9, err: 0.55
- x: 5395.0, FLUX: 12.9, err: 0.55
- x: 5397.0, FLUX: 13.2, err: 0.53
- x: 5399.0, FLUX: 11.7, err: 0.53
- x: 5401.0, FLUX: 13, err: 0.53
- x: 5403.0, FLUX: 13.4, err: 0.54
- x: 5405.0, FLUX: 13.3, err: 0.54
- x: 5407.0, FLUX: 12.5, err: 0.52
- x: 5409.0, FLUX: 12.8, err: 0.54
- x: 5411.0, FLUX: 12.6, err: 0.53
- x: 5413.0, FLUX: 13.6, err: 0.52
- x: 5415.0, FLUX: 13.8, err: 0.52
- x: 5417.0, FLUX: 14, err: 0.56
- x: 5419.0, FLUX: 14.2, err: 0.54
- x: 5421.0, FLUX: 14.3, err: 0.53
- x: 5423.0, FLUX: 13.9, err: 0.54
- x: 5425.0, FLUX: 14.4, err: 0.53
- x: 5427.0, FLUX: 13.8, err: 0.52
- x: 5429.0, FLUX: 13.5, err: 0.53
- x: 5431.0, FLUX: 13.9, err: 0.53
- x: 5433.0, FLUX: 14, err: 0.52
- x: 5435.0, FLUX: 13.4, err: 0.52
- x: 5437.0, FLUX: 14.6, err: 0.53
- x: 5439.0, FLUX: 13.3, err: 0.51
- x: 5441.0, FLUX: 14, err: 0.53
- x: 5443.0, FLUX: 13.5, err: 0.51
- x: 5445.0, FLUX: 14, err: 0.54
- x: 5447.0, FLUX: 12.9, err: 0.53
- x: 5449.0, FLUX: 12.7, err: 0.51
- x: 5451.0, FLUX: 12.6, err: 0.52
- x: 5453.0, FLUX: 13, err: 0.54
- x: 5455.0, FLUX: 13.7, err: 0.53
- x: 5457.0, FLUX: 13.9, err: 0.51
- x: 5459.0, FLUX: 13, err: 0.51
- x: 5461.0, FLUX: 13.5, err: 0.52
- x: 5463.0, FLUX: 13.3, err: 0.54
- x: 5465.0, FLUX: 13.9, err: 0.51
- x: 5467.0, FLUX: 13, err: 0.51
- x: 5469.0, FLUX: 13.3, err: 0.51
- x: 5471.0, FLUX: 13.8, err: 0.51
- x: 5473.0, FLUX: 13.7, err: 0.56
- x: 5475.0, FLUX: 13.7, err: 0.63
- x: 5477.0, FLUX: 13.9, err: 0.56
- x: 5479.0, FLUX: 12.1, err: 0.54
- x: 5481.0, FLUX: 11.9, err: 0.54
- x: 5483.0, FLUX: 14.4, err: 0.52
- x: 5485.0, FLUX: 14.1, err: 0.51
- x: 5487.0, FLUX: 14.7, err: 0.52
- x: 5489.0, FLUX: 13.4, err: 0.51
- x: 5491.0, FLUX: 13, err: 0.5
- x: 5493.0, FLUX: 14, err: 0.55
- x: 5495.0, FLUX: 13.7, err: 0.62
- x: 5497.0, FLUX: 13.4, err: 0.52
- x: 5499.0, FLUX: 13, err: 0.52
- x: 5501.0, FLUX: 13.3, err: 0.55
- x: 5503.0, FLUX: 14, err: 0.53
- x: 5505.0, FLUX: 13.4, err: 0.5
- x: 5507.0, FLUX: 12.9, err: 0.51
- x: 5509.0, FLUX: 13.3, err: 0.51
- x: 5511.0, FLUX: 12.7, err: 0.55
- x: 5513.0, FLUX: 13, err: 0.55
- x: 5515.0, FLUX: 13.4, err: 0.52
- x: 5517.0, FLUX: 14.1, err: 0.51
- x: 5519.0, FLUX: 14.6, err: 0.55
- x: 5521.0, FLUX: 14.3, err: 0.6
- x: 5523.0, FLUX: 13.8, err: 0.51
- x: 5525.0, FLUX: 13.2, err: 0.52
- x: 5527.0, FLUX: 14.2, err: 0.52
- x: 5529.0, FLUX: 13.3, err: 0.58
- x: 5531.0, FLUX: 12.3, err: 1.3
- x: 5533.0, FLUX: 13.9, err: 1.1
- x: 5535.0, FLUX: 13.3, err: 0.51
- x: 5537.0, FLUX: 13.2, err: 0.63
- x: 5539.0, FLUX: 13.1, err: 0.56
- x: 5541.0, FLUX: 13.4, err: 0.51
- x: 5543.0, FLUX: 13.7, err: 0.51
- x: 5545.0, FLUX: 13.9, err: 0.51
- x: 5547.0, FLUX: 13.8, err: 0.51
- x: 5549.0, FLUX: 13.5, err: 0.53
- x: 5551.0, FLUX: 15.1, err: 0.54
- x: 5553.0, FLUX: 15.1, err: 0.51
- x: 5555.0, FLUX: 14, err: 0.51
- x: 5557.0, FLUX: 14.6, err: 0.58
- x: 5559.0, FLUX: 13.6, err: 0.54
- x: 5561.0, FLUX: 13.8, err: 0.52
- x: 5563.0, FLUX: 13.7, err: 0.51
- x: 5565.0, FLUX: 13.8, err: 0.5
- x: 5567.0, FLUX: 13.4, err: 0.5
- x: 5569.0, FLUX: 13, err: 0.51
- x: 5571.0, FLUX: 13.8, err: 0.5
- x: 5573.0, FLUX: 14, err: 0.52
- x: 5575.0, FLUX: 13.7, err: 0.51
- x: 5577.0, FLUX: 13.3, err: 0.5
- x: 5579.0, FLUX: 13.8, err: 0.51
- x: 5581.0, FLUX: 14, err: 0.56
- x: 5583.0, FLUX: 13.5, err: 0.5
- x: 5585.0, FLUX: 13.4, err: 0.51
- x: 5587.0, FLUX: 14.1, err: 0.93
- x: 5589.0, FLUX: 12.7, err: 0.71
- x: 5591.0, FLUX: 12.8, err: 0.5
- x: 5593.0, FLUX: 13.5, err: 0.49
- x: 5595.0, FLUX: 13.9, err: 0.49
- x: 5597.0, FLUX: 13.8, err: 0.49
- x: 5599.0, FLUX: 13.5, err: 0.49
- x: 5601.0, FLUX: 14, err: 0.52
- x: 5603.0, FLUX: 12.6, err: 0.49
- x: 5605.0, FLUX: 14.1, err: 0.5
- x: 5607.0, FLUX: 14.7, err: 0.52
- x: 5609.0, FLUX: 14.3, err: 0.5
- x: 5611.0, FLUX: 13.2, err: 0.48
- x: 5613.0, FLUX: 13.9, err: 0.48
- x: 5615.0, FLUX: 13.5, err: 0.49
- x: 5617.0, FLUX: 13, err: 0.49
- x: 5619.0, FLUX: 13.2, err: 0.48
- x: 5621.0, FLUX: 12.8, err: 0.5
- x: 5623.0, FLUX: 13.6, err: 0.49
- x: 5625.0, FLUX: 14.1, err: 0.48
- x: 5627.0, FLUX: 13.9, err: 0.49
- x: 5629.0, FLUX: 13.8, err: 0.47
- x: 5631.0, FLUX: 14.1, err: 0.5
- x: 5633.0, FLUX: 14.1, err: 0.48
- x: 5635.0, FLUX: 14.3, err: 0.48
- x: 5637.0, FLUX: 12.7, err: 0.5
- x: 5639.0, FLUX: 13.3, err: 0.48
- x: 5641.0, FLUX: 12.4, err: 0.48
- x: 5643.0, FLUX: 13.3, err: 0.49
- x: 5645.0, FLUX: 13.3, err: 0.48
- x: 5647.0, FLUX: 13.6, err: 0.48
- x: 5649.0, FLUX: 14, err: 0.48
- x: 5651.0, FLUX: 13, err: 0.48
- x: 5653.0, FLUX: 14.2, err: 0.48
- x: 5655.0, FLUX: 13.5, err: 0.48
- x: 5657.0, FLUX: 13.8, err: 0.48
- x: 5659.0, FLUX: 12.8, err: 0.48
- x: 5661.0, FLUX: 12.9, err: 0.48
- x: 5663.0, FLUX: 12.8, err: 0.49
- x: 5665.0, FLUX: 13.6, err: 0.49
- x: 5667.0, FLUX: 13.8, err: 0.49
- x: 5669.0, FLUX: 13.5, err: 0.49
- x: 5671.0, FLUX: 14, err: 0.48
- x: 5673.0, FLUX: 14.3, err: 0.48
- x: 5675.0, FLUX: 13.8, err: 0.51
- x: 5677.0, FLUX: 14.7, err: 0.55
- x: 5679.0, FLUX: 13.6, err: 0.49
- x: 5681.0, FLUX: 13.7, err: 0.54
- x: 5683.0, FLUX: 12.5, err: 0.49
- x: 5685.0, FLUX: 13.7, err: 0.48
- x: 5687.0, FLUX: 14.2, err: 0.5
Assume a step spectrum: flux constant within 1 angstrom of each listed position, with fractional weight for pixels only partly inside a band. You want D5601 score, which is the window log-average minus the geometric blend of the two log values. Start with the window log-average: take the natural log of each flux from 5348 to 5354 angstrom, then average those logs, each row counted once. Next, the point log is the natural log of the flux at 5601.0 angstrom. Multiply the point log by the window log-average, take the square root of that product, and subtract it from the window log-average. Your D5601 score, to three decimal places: 0.010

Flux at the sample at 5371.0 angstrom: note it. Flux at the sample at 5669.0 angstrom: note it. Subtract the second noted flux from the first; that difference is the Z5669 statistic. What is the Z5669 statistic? -1.5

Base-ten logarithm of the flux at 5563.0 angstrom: 1.14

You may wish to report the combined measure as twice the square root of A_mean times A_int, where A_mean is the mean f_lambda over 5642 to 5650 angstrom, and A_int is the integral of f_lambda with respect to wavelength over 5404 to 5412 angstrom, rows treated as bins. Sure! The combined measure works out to 74.5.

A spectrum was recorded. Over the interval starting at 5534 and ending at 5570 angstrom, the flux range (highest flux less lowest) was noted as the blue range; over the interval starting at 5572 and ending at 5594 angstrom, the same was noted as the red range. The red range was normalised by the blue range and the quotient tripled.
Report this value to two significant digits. 2.0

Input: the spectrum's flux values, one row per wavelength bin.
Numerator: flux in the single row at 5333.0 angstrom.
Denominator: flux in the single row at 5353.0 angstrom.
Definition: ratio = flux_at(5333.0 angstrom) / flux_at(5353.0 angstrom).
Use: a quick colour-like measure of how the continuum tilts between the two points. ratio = 0.88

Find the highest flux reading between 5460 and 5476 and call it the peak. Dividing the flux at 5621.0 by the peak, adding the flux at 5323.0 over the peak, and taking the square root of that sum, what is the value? 1.36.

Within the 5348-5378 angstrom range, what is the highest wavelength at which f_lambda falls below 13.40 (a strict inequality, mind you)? 5375.0 angstrom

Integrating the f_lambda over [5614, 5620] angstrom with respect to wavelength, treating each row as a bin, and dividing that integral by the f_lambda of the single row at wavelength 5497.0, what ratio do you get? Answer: 5.93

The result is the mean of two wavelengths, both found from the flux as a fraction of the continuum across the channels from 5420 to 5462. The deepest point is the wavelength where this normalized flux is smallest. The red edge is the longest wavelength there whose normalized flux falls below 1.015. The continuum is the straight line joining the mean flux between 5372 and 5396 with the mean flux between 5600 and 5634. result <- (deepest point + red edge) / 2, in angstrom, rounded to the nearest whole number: 5456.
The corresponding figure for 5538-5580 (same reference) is 5574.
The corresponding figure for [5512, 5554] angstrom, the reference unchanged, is 5540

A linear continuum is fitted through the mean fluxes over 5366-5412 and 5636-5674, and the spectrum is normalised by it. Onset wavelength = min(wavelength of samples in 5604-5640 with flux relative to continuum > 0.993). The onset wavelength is 5605.0 angstrom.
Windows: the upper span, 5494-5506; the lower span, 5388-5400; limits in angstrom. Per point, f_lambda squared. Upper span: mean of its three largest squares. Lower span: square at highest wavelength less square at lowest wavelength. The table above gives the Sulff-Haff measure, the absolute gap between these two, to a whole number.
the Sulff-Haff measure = 261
